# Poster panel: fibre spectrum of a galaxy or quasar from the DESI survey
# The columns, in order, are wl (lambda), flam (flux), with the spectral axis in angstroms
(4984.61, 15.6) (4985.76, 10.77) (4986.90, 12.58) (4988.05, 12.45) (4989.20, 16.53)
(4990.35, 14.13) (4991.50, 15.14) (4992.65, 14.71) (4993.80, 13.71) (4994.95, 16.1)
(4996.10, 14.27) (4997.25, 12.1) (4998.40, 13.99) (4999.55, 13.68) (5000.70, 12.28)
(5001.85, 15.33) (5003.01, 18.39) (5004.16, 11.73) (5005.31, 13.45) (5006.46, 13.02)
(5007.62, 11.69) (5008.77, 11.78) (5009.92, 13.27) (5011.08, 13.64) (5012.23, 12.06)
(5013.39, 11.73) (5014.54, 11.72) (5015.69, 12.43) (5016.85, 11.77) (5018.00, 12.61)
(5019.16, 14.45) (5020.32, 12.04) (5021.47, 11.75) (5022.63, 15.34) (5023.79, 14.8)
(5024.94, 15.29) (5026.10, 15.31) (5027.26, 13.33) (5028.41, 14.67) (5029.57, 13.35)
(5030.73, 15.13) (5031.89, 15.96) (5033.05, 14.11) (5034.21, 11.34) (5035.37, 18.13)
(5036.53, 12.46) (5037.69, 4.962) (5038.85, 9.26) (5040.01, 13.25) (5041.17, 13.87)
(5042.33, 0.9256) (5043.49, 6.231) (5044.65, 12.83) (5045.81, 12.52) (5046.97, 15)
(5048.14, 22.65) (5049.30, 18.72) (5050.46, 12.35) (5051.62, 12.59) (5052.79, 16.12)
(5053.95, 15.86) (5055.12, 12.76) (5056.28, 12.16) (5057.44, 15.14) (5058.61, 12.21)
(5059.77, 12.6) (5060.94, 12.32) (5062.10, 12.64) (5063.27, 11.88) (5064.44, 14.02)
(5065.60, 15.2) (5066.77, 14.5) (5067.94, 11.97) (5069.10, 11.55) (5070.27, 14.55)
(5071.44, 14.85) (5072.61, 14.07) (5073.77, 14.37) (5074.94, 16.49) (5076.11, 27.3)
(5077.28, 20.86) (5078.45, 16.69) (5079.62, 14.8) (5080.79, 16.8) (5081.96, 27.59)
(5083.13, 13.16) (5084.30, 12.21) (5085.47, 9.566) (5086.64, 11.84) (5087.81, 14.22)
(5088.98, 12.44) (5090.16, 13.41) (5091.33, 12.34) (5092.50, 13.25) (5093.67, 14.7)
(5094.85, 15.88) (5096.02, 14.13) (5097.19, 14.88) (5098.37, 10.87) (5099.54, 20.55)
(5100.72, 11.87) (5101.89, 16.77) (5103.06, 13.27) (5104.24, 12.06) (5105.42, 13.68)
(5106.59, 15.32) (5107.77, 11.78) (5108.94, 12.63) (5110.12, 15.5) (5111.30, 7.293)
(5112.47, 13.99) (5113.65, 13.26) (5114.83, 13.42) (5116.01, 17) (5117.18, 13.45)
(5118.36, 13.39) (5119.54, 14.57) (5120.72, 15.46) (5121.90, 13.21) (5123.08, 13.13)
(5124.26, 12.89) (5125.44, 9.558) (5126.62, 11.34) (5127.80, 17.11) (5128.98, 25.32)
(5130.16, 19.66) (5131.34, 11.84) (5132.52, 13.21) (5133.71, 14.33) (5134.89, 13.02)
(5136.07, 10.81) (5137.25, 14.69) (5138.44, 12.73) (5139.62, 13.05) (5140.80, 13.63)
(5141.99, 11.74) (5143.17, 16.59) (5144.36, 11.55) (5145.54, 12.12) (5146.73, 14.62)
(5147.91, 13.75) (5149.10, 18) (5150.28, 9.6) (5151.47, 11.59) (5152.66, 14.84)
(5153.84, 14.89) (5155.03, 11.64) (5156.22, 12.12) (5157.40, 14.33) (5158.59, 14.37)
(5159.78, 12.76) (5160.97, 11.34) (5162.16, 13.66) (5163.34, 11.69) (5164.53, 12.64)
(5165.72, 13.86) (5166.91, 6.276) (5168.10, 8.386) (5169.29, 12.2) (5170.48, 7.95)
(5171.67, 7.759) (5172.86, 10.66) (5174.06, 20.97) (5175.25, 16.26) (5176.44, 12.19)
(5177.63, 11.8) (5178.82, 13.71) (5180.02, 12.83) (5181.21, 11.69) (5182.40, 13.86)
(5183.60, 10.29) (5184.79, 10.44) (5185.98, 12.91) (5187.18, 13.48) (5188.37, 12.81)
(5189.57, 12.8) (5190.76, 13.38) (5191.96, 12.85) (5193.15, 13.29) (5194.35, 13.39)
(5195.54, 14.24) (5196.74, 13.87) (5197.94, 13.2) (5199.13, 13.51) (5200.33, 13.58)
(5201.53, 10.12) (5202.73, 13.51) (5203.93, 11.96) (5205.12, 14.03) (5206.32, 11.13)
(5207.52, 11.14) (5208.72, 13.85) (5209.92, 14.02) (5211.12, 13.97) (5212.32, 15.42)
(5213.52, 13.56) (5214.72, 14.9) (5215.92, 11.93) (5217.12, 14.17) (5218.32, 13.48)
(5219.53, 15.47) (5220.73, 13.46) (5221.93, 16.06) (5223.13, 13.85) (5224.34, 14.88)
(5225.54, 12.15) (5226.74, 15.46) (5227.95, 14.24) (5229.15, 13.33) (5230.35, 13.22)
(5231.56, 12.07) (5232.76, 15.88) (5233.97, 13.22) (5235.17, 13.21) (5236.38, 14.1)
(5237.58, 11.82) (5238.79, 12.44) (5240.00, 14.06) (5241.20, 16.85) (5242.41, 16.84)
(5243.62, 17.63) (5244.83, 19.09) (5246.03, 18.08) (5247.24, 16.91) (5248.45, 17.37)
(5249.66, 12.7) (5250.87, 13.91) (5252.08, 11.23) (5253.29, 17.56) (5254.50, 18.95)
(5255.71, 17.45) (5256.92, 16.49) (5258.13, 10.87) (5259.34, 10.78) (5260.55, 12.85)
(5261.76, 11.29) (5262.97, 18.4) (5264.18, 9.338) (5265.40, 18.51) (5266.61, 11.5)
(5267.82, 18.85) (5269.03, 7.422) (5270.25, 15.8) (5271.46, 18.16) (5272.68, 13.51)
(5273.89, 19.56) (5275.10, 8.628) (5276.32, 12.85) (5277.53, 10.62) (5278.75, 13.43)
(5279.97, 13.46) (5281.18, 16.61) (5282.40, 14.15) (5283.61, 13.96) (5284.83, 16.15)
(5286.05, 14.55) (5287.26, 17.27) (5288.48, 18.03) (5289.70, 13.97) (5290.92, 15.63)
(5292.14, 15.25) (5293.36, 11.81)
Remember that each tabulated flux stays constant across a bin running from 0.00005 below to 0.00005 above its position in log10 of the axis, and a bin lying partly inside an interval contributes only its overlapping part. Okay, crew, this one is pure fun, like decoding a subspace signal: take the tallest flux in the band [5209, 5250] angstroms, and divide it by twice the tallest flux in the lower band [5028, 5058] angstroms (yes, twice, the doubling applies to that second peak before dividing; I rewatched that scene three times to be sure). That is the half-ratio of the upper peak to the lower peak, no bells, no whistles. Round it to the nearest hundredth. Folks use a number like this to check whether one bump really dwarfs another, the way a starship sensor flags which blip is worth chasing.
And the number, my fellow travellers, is 0.42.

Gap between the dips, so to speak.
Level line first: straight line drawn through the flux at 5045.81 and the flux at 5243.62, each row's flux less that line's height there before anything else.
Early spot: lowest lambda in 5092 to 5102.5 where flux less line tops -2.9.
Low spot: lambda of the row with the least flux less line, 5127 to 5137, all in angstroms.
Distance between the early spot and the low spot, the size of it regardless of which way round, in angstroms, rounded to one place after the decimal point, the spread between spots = 43.6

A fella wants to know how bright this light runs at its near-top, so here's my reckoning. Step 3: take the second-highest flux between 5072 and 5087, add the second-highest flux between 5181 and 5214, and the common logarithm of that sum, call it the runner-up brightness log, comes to 1.62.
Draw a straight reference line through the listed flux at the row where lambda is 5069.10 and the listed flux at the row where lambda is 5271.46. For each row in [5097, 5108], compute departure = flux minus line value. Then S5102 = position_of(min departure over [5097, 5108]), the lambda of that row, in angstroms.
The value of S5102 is 5098.37 angstroms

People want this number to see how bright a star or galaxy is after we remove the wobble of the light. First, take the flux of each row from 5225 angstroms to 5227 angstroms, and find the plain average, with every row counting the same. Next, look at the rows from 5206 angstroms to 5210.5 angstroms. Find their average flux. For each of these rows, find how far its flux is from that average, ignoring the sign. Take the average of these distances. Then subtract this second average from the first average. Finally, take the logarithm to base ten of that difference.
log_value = 1.09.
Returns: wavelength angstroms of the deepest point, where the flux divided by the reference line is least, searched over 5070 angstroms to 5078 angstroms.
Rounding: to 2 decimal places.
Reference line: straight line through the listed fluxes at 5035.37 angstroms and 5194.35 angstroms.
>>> 5072.61 angstroms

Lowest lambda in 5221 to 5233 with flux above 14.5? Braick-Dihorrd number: 5221.93 angstroms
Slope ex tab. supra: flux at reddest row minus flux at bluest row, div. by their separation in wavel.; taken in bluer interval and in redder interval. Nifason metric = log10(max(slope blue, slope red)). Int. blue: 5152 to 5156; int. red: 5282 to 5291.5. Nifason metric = -0.8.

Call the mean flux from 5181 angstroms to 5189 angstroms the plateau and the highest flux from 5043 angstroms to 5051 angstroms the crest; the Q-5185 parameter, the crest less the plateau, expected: 10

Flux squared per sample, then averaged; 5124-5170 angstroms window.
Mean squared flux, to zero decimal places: 186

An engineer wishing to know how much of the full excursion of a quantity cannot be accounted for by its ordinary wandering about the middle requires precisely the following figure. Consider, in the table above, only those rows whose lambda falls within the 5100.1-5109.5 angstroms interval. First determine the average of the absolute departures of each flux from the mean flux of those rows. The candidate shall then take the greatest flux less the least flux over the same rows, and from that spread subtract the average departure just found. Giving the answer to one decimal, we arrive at 3.6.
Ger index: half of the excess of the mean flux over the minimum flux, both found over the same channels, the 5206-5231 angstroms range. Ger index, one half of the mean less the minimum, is 1.3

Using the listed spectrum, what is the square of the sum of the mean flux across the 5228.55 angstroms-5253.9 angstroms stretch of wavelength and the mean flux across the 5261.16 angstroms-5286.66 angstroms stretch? 839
